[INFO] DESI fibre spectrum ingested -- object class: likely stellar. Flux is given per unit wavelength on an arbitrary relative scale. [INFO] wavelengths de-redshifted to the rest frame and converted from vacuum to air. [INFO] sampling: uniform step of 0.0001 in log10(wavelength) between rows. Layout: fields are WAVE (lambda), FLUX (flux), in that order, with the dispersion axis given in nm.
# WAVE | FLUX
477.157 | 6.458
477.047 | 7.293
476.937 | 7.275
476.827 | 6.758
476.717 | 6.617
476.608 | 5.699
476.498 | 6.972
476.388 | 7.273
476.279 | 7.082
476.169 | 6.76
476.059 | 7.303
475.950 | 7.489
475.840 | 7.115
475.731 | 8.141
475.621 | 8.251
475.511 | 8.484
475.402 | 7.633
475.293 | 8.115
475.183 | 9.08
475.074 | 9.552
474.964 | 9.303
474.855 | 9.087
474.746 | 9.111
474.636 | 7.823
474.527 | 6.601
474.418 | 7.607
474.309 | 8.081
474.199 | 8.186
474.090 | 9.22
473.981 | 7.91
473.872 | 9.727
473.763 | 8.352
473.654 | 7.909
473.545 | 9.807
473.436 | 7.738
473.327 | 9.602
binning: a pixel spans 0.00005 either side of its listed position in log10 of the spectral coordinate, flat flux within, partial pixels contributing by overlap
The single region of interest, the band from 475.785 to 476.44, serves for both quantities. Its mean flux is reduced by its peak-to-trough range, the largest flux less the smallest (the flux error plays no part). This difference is 6.4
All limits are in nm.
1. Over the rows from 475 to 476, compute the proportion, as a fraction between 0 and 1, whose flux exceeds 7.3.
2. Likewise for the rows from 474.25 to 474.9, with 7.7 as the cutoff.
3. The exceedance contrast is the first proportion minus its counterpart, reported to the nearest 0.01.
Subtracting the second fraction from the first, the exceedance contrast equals 0.22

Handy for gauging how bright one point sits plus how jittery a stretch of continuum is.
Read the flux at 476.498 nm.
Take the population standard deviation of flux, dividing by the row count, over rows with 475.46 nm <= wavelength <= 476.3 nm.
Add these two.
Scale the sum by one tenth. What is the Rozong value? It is 0.756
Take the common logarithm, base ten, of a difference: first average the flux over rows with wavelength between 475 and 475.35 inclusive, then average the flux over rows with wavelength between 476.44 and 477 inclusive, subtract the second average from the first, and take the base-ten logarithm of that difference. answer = 0.35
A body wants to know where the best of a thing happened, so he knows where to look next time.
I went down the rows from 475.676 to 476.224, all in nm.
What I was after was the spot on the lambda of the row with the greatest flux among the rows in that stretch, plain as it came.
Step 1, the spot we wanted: 475.731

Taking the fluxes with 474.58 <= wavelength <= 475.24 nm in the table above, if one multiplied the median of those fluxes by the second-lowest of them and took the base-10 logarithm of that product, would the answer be 1.92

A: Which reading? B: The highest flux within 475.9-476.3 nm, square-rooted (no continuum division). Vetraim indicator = 2.74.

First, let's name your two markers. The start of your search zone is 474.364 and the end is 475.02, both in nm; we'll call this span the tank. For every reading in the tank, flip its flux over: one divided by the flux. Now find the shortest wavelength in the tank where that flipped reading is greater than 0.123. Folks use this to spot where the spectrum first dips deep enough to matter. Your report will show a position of 474.418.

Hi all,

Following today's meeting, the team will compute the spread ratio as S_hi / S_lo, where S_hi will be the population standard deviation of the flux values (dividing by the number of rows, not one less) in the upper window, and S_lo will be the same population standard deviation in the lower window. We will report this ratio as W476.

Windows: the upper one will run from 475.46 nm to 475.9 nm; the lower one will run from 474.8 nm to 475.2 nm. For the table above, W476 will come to 2.71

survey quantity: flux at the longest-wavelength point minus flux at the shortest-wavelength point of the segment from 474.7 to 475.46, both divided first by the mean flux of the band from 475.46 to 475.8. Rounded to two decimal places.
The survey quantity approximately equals -0.18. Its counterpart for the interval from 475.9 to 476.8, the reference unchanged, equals -0.11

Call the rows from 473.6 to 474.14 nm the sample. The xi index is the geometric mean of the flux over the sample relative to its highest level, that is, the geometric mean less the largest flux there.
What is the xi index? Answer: -1.13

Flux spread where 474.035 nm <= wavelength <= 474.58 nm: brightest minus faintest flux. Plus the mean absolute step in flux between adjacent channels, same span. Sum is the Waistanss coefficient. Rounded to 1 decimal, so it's 3.3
